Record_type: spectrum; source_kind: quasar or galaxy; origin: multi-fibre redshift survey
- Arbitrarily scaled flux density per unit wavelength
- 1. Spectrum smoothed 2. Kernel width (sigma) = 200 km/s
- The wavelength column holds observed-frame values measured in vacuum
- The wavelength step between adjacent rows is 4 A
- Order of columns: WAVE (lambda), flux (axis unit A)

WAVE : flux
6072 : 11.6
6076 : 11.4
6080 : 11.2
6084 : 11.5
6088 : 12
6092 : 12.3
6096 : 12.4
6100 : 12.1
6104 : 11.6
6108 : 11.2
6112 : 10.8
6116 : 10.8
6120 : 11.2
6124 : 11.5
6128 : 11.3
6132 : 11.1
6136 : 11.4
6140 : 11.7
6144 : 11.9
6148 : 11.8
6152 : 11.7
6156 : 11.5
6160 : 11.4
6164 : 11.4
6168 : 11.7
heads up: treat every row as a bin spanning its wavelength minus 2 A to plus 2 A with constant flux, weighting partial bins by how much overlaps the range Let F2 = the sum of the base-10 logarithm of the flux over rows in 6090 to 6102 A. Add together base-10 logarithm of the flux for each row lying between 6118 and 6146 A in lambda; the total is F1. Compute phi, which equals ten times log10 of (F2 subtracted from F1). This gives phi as 6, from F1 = 7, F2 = 3.3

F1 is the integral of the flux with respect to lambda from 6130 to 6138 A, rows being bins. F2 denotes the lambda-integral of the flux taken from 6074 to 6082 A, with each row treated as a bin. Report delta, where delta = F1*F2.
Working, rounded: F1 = 90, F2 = 90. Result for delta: 8136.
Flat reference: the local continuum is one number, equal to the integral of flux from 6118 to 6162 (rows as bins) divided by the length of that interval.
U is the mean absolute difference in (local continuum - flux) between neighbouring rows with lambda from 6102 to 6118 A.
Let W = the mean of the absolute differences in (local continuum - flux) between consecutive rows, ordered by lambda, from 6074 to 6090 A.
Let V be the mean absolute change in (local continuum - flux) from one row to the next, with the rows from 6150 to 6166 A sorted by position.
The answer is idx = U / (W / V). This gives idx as 0.08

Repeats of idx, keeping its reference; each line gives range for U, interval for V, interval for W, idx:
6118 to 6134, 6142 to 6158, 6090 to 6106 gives 0.10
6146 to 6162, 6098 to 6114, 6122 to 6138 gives 0.25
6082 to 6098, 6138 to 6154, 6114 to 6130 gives 0.13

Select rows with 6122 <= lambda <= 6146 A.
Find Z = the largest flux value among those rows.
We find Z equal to 11.9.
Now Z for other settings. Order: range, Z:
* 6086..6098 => 12.4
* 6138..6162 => 11.9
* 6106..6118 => 11.2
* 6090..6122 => 12.4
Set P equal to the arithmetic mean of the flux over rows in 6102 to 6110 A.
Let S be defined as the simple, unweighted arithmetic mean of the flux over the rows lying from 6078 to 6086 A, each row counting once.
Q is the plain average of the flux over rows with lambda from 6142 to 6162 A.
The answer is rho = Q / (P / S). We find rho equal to 11.6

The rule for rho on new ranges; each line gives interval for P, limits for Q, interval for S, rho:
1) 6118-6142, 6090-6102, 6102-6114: 12.1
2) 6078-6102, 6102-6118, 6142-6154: 11.0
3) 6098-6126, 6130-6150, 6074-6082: 11.6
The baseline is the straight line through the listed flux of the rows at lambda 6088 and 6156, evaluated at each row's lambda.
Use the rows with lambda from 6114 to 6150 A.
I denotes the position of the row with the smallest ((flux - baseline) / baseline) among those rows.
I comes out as 6116 A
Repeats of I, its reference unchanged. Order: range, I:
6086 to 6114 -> 6112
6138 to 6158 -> 6156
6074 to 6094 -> 6080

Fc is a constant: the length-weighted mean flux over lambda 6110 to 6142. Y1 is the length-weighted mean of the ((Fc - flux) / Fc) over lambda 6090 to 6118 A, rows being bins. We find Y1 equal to -0.033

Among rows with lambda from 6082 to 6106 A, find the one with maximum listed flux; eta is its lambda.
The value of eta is 6096 A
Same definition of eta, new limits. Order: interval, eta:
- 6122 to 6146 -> 6144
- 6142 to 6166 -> 6144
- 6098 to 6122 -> 6100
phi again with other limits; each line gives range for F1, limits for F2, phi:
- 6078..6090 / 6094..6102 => 0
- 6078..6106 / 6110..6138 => -7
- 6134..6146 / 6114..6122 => 0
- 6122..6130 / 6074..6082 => -21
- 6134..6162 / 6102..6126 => 1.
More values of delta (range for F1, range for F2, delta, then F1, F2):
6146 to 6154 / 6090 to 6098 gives 9287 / 94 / 99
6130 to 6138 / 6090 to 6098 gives 8892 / 90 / 99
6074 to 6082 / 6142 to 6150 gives 8570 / 90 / 95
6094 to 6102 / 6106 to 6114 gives 8624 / 98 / 88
